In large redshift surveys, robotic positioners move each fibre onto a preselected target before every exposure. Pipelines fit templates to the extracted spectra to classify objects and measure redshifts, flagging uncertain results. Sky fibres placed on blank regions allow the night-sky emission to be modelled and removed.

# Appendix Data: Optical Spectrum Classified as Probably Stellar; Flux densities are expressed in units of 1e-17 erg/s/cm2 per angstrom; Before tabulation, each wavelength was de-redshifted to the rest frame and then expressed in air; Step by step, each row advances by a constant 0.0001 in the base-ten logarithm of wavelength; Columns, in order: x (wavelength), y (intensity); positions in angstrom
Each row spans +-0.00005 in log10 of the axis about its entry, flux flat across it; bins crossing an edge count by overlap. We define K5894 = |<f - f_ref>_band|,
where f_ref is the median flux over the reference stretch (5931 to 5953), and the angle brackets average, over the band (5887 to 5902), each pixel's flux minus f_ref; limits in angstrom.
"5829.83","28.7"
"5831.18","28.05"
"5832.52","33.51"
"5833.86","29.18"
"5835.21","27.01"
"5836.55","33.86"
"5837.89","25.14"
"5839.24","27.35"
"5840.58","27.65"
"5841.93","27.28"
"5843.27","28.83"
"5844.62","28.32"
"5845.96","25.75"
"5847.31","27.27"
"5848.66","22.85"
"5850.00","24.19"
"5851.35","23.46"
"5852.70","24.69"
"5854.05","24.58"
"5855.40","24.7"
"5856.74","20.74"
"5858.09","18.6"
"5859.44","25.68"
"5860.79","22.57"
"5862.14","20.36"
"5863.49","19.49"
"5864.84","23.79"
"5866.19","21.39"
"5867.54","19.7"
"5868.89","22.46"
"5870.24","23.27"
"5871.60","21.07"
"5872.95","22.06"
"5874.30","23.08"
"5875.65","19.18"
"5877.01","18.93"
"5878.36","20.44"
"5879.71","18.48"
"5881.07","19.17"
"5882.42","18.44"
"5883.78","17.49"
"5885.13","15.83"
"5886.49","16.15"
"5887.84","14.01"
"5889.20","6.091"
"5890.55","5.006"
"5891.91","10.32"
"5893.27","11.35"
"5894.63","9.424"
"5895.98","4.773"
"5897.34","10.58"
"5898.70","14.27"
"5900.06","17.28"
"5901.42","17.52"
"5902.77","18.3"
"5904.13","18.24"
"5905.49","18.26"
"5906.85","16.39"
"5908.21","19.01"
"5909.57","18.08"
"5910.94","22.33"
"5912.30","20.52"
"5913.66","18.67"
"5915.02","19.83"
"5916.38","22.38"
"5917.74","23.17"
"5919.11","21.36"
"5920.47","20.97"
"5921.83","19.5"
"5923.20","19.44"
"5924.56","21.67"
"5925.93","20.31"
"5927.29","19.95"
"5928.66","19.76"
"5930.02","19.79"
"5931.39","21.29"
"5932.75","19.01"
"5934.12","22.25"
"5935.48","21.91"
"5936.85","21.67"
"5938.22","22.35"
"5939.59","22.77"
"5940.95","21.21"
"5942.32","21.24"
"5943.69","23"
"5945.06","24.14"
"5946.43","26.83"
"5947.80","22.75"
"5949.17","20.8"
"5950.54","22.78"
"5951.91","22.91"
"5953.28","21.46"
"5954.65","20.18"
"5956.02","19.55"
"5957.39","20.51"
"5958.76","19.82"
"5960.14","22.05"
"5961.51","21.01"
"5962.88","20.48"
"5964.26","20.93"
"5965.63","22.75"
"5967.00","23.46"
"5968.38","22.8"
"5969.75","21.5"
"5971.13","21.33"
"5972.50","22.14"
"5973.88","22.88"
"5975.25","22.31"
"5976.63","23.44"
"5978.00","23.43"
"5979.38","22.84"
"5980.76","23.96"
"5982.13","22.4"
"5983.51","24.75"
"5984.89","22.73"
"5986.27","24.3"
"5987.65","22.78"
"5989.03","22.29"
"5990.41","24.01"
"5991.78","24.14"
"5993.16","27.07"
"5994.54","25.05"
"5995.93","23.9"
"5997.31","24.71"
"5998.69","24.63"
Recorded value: 11.3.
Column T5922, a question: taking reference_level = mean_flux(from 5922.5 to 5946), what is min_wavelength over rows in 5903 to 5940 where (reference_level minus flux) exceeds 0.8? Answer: 5904.13 angstrom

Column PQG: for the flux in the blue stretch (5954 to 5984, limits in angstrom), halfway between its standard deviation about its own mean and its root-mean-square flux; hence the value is 11.7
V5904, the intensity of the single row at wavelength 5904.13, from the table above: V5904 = 18.24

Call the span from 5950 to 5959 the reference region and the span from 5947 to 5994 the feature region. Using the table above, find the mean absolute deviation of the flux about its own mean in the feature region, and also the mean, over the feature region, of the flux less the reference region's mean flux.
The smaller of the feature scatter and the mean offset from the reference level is 1.2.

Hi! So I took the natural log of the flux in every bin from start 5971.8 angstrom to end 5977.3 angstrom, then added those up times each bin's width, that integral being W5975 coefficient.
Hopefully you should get 17.2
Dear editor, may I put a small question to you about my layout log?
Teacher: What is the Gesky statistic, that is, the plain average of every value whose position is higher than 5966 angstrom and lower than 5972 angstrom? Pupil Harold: 22.3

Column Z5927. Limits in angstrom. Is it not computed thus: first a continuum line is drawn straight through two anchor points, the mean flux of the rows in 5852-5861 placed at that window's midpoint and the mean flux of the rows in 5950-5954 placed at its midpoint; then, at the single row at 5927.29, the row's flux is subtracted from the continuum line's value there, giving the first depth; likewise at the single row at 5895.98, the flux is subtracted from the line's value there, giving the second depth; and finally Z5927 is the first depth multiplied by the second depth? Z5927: 47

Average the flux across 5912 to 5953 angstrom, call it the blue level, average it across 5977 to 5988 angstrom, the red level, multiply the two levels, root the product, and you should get 22.4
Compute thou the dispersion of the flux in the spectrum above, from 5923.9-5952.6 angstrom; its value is 1.7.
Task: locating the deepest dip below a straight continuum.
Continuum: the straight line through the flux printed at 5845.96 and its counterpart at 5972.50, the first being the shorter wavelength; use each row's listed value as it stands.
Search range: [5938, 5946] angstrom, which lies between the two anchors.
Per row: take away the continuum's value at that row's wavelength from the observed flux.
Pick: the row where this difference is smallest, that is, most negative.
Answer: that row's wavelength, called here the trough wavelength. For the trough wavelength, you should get 5940.95 angstrom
